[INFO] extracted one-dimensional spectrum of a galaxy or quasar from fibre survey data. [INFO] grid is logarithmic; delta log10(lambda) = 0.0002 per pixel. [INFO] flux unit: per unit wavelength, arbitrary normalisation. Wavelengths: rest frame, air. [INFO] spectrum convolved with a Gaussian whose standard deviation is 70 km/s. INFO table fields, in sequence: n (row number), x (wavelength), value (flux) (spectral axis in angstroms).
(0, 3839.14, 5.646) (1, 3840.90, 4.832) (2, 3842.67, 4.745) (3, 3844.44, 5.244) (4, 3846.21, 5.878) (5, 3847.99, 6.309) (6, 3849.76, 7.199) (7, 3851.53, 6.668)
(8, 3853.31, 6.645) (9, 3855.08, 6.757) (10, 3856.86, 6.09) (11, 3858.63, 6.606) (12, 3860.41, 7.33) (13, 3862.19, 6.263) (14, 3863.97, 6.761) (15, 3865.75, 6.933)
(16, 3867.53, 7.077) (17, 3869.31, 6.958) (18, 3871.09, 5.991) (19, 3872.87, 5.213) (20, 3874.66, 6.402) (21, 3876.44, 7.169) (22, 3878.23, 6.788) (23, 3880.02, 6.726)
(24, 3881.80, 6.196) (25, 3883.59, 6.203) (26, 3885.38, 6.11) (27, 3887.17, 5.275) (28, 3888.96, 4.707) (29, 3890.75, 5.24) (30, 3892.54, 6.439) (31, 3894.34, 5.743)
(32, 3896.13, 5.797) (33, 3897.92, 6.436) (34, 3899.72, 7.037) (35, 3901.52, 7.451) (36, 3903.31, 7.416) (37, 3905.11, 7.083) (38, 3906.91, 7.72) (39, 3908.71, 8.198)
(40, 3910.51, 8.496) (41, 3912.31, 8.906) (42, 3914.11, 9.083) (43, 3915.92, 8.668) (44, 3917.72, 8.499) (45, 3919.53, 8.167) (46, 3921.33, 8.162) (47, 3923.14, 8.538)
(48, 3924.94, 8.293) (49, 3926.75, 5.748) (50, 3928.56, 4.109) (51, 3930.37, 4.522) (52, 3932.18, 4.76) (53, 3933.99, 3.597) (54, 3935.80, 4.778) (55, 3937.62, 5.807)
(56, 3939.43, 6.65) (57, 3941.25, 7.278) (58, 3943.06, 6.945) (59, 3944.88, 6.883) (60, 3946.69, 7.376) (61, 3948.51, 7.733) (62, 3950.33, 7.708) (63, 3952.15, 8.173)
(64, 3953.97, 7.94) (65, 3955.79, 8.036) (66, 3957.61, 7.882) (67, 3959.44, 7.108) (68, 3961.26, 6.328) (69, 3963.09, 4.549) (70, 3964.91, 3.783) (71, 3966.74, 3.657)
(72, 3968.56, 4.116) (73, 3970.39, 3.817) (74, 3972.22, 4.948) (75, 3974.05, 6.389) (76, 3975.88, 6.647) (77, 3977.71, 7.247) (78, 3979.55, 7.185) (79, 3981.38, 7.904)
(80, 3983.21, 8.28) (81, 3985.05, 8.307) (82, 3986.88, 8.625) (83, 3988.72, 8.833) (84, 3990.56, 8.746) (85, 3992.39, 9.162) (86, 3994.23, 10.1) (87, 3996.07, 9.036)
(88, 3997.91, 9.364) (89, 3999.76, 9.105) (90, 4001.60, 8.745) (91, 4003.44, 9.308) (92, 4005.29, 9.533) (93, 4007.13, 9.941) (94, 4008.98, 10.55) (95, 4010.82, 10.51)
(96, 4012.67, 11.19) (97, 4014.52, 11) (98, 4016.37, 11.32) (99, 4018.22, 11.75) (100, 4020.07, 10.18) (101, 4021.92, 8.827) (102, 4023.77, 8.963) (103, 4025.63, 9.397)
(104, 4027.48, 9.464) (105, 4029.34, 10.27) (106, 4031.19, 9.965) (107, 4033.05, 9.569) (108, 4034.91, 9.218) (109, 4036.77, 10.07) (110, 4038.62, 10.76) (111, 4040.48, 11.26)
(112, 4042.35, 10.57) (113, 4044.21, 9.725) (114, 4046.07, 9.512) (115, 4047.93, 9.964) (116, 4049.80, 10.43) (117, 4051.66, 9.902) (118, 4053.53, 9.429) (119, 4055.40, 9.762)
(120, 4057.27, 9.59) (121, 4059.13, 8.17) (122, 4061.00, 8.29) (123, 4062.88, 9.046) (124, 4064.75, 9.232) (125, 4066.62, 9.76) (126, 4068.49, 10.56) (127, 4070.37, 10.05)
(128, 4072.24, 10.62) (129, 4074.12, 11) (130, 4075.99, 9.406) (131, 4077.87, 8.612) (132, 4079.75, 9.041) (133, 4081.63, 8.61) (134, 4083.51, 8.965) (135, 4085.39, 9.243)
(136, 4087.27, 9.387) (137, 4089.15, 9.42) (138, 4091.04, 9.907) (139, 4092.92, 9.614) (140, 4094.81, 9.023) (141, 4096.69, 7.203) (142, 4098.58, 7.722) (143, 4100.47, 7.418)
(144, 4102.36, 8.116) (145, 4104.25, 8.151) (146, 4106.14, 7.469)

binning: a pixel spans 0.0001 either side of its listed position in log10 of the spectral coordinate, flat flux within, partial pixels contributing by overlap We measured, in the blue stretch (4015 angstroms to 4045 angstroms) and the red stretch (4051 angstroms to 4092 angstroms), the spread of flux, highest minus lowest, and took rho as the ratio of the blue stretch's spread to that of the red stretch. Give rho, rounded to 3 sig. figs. 1.03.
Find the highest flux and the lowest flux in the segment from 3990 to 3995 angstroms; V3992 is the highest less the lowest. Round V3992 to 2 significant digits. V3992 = 1.4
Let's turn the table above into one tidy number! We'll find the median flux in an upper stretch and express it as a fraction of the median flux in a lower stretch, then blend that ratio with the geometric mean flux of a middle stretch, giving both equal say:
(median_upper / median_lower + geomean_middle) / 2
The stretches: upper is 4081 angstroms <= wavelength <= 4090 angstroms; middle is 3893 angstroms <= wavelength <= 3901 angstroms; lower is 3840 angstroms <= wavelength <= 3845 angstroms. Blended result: 4.1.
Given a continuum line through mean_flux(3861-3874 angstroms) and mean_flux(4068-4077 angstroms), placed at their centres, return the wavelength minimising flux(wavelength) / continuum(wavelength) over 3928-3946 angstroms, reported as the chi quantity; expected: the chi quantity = 3933.99 angstroms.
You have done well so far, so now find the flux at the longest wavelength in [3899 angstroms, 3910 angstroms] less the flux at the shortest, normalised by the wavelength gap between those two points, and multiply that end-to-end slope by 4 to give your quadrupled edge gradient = 0.52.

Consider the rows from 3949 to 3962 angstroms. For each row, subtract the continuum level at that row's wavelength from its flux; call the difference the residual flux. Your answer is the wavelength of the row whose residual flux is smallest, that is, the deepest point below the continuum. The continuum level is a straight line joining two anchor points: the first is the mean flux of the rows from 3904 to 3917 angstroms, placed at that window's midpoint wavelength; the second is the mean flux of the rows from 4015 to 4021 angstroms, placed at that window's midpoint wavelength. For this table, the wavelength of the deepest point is 3961.26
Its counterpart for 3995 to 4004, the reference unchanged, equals 4001.60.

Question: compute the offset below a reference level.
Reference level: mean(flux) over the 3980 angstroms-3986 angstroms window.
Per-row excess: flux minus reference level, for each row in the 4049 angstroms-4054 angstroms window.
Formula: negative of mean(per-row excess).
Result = -2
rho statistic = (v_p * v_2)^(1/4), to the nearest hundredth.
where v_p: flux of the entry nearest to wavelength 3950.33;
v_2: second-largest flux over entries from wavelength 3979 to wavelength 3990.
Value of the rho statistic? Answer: 2.86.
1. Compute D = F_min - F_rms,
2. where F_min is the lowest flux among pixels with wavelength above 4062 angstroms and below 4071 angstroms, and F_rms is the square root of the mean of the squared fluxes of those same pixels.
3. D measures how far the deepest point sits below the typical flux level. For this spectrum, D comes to -0.70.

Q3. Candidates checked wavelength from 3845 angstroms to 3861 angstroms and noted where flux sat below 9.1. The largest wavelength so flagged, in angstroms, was 3860.41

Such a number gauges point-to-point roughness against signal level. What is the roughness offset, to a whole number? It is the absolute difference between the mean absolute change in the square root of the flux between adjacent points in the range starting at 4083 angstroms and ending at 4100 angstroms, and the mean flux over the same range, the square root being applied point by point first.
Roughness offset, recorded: 9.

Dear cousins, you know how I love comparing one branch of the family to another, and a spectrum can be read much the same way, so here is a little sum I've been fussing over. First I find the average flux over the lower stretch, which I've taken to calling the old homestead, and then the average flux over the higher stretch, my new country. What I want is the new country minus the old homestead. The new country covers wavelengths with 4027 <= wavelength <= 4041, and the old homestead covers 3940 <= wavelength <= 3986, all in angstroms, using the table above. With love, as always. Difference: 3.4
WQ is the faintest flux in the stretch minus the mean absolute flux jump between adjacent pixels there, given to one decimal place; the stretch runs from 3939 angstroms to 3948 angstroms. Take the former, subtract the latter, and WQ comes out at 6.3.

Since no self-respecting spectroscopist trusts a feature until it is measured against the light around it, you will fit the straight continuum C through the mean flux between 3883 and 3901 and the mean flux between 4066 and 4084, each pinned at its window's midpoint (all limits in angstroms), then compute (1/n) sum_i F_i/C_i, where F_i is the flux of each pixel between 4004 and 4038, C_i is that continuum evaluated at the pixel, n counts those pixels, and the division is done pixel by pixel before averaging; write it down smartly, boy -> 1.18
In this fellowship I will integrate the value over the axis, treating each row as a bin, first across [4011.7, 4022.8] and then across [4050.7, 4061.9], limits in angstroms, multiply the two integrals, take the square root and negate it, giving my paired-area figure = -111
